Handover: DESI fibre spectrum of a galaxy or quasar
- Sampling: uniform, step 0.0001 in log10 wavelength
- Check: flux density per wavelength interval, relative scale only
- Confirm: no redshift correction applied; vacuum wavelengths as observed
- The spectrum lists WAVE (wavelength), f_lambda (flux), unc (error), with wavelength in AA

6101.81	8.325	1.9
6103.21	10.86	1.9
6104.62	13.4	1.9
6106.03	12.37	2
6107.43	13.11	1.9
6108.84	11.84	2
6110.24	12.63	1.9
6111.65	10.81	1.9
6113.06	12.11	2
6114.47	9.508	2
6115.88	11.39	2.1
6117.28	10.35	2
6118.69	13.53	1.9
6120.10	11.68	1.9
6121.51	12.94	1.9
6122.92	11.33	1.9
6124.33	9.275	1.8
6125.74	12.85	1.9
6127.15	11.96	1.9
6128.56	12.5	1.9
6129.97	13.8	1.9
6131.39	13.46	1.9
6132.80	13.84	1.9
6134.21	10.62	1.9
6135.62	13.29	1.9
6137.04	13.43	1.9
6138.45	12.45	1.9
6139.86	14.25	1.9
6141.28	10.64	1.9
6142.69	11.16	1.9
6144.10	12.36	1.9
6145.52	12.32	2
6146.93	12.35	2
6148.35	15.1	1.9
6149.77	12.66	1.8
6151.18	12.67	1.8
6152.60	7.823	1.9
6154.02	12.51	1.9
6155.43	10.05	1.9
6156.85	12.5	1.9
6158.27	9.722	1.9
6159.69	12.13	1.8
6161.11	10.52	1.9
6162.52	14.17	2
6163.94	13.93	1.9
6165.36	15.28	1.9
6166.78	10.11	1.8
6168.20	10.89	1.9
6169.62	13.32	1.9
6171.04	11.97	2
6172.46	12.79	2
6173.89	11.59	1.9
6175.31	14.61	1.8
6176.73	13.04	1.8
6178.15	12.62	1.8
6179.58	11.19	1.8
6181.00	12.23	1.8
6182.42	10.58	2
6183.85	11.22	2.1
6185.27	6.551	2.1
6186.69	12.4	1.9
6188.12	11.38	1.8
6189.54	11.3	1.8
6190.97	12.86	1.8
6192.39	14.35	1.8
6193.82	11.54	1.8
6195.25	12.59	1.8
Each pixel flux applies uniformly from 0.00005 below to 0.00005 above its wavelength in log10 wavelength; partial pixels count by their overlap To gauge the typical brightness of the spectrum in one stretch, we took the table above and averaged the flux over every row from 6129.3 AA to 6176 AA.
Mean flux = 12.4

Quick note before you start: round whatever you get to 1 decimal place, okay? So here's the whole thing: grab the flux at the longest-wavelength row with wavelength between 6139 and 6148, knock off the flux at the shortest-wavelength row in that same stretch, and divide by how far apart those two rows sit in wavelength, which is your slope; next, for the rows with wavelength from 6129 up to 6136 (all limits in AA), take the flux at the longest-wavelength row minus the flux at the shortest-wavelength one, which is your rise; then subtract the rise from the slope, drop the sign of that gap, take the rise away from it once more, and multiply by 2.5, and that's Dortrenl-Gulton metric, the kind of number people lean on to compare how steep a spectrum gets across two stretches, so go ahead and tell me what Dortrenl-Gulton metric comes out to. 1.9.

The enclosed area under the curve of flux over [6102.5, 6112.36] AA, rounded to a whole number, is 120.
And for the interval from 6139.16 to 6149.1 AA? 125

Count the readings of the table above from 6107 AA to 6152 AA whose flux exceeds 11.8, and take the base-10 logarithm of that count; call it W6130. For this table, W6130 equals 1.34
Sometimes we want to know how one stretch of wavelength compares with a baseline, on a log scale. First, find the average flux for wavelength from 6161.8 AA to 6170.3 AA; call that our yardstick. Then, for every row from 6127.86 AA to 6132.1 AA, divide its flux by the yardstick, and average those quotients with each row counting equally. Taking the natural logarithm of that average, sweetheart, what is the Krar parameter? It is 0.02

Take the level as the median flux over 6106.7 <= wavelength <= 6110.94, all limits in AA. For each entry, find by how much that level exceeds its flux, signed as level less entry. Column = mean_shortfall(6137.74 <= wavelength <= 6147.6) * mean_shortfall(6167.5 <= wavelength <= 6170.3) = 0.22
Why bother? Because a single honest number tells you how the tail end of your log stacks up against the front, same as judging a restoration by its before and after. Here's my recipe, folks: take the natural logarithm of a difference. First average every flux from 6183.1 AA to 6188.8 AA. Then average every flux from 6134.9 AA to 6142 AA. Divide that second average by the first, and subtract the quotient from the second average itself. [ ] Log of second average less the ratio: 2.45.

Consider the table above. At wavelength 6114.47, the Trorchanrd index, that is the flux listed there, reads 9.508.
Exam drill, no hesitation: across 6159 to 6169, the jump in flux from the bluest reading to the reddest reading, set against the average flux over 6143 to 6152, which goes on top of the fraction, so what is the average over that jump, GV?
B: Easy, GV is -10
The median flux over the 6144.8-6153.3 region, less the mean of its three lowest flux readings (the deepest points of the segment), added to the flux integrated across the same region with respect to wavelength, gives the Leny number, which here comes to 105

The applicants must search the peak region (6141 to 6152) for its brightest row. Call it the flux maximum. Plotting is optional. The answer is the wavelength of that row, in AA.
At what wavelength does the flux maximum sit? 6148.35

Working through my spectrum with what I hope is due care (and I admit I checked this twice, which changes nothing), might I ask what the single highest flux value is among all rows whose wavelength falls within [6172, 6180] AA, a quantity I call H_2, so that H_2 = 14.61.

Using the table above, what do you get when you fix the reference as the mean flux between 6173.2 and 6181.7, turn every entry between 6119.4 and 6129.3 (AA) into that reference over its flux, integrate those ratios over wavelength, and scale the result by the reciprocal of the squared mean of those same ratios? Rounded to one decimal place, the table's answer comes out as 9.2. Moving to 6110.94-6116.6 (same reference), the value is 4.9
